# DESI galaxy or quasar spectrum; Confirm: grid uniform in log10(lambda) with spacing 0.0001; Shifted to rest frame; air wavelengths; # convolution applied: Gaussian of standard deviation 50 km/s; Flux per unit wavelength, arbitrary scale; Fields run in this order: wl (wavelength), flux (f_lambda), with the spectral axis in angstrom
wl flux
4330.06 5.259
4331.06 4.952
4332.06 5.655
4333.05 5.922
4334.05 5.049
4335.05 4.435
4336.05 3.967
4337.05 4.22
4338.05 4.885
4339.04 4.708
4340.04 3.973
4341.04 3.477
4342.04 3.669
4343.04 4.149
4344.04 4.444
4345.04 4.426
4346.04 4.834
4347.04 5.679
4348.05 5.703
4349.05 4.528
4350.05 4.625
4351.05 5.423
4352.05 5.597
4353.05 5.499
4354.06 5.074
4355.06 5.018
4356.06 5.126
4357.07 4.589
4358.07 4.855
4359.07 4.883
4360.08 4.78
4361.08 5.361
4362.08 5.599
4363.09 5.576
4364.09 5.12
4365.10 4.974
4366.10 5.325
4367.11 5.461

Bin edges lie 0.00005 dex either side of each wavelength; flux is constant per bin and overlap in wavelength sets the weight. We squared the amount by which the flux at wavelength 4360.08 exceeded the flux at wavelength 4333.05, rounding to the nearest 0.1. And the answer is 1.3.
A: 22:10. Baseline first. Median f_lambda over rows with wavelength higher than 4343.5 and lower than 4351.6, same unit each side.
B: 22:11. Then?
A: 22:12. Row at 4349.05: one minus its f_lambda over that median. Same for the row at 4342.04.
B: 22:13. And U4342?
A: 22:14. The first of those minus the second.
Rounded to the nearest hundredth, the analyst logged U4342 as -0.18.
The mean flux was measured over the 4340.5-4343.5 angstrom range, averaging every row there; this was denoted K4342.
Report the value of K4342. 3.8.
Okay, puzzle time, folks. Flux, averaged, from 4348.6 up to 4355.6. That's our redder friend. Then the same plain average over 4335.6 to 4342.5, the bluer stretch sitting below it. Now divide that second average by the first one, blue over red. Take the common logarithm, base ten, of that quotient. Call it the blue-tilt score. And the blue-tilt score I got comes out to -0.093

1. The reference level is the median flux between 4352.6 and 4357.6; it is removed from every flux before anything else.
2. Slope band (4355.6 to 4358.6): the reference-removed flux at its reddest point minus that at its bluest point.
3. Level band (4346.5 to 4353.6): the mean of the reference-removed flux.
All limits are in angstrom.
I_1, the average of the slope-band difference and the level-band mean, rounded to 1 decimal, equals 0.0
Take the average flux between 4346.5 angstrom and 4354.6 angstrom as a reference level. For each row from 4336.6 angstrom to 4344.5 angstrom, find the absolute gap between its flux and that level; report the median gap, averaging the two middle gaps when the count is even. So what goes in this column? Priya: 1.08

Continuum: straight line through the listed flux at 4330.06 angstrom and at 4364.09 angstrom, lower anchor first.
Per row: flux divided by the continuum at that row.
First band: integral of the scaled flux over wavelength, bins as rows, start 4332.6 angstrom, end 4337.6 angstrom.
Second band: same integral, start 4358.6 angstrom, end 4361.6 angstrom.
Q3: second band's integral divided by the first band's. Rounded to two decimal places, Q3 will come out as 0.65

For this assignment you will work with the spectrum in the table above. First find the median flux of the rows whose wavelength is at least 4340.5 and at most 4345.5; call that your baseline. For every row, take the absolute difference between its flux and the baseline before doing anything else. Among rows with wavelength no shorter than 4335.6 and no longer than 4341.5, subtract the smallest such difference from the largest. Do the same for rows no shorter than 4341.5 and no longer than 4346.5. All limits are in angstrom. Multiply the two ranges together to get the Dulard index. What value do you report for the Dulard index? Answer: 0.46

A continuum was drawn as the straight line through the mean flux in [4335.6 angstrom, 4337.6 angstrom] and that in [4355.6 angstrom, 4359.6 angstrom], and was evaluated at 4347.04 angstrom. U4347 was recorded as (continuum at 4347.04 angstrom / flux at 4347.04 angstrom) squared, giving 0.62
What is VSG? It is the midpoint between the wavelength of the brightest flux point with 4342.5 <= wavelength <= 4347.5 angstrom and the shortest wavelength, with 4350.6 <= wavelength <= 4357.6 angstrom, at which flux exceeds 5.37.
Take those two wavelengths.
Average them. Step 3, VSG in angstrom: 4349.0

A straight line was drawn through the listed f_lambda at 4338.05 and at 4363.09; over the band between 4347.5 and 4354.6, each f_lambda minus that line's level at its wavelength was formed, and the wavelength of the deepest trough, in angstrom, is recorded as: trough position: 4349.05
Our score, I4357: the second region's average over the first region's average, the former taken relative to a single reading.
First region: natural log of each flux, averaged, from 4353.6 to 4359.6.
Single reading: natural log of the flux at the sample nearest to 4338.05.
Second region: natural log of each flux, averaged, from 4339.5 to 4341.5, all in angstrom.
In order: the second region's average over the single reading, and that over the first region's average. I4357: 0.52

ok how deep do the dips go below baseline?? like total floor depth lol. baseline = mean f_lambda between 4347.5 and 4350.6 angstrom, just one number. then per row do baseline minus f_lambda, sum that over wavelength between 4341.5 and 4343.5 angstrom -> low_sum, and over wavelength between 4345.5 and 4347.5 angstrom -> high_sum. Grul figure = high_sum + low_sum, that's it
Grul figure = 1.5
